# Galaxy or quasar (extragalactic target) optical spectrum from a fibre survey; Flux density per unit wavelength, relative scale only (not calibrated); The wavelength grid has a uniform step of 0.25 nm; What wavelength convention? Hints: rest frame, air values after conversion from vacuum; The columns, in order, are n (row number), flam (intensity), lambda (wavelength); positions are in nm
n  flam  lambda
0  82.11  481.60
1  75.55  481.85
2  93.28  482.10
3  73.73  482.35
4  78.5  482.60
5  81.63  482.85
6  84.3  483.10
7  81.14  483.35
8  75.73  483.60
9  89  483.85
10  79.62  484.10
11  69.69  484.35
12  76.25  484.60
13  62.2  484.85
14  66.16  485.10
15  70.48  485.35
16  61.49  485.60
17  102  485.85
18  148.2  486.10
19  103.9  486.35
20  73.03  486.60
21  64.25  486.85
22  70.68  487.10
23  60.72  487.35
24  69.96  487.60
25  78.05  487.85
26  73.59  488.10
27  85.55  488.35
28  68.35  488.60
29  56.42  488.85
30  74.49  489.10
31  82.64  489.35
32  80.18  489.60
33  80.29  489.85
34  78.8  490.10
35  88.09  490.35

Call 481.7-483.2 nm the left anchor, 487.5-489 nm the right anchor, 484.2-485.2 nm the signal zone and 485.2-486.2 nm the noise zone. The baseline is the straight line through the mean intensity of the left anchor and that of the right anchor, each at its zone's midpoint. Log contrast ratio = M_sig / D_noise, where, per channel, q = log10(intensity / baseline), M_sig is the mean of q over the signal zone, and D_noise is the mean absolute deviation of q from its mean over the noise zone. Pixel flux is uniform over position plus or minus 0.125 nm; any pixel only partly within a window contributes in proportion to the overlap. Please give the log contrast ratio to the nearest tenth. -0.4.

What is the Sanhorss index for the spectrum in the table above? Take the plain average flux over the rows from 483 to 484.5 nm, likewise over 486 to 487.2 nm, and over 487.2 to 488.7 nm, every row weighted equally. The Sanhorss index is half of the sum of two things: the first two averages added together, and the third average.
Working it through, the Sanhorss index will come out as 122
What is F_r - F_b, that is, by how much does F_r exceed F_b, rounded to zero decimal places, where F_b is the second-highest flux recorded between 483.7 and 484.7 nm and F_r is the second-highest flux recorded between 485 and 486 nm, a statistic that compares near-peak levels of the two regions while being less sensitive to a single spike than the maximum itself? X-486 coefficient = -9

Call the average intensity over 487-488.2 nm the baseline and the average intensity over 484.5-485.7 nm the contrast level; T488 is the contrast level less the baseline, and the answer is -3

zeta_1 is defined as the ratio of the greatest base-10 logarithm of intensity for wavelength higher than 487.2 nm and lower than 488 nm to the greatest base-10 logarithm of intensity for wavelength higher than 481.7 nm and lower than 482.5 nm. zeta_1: 0.96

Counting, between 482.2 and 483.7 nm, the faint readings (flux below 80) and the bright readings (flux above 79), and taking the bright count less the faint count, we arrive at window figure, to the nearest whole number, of 0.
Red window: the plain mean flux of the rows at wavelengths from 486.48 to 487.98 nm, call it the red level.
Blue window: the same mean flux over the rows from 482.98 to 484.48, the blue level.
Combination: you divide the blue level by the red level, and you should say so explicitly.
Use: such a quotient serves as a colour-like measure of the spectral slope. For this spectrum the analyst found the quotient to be 1.15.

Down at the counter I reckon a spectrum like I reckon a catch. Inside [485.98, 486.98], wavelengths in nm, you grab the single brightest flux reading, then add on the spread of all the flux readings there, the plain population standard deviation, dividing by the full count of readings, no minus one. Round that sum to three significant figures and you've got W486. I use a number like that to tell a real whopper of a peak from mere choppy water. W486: 181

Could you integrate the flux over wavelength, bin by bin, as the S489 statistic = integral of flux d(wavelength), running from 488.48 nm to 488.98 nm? 31.2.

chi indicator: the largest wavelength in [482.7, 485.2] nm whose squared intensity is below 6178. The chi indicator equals 485.10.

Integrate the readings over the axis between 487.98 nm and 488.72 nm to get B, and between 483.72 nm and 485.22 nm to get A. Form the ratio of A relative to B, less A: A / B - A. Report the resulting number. -109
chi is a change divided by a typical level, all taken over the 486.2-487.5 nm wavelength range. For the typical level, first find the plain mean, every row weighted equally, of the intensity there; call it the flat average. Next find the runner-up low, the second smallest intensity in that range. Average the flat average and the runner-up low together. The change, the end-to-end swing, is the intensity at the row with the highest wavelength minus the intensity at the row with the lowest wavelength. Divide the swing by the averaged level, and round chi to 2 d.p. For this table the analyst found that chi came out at -0.62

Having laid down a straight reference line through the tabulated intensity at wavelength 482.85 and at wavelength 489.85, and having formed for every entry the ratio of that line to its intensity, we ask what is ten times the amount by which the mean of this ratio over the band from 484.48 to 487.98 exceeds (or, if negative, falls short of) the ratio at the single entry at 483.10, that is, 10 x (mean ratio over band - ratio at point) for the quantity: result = 1.2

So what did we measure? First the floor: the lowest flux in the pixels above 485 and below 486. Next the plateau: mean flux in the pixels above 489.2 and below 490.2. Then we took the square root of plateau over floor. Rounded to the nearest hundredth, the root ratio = 1.14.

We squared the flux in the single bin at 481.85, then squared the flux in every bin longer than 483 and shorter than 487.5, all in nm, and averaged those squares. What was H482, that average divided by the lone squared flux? 1.19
